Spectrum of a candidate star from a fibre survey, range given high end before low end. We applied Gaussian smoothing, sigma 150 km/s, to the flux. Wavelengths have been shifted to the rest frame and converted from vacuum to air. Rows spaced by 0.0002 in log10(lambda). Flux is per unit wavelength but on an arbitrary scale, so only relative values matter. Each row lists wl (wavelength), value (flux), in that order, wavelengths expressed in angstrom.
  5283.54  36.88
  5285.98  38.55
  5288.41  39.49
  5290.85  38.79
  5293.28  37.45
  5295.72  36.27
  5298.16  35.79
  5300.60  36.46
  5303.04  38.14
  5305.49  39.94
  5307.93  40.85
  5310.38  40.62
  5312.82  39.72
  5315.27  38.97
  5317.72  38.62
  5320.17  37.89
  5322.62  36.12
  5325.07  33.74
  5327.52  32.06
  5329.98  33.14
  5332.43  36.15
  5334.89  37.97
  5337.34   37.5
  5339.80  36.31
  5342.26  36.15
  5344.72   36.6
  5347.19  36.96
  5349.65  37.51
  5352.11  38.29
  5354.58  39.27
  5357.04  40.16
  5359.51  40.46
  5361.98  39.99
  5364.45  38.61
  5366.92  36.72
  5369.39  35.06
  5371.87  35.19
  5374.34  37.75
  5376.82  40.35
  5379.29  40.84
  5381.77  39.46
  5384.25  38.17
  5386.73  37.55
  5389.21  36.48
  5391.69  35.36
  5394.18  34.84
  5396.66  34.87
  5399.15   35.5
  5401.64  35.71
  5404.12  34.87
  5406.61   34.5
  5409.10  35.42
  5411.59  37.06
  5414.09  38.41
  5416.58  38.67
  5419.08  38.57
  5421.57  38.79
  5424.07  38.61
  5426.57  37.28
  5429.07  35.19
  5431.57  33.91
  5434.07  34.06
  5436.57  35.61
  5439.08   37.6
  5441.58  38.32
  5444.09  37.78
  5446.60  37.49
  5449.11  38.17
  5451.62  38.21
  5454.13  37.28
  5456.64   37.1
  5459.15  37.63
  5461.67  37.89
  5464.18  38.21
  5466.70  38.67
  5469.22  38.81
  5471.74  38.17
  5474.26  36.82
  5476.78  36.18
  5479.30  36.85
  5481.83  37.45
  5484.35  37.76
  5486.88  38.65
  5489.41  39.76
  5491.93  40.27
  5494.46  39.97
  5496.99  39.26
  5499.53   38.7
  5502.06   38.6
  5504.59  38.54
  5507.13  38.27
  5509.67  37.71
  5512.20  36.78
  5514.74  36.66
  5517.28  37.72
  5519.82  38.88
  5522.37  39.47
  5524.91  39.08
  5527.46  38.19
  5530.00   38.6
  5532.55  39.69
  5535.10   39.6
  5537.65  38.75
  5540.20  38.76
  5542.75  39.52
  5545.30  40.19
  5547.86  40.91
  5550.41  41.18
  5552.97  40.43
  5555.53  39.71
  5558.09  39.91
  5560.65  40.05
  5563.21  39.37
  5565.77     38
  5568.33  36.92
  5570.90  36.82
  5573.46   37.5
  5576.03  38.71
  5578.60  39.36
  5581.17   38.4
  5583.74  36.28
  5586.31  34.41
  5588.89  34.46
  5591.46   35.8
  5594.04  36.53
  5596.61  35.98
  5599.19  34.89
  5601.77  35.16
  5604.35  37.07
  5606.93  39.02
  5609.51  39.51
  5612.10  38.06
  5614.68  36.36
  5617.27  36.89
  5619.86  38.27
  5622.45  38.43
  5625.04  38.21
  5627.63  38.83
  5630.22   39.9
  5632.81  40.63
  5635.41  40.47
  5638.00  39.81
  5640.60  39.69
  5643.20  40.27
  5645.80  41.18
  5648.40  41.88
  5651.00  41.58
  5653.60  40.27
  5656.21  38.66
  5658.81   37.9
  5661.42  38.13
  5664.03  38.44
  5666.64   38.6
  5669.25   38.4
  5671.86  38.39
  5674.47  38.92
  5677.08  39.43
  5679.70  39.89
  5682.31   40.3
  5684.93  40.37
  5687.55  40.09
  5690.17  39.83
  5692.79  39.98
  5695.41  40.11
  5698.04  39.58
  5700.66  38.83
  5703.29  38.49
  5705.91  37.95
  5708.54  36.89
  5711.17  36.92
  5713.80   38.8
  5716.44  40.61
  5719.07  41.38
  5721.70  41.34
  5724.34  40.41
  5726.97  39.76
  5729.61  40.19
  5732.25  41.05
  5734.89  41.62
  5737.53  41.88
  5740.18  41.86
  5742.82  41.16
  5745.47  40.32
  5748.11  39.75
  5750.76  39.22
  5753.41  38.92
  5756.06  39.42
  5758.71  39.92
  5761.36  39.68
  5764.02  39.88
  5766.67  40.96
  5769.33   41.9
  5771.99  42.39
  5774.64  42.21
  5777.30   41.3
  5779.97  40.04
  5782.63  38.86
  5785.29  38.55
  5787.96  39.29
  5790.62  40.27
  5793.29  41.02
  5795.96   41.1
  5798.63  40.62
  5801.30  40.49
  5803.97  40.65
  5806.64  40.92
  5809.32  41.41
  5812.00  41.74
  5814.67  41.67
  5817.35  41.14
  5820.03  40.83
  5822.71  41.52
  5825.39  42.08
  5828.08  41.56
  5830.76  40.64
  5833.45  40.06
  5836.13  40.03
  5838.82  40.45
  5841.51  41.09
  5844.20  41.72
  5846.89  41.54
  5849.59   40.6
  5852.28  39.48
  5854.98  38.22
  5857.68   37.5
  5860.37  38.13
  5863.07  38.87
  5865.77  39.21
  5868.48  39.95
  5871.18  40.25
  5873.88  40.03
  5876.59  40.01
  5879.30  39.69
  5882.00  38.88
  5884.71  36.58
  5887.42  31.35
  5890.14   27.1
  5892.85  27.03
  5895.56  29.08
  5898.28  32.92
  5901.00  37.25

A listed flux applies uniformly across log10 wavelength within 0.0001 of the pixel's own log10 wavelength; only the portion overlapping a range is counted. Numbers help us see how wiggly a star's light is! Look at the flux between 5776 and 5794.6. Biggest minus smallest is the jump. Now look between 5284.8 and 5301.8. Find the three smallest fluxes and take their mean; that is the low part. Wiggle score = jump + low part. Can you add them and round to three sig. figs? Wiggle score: 38.9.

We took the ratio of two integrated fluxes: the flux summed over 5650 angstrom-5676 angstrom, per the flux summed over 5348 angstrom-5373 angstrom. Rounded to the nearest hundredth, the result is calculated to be 1.02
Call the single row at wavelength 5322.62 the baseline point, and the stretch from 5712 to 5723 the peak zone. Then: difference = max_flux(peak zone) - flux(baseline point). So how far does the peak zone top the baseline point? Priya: 5.3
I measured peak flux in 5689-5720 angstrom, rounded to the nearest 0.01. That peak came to 41.38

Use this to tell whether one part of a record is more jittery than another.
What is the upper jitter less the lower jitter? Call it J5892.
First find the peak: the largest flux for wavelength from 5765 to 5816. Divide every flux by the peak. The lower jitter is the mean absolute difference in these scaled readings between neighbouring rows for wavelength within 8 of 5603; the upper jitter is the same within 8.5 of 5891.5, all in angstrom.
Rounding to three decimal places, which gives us 0.046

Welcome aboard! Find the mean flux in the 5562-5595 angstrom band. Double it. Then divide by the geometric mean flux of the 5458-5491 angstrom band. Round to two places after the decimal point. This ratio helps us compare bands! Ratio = 1.96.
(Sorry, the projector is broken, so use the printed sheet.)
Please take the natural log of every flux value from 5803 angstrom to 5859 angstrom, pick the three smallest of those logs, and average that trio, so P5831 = 3.65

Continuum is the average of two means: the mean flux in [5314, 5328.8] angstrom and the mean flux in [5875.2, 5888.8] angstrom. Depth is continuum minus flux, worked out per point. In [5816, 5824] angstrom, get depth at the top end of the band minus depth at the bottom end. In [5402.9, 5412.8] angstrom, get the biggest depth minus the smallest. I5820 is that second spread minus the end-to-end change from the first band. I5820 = 2.9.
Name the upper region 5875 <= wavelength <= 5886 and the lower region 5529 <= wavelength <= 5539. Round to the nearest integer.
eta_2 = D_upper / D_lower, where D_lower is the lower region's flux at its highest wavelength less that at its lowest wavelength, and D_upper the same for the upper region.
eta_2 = -23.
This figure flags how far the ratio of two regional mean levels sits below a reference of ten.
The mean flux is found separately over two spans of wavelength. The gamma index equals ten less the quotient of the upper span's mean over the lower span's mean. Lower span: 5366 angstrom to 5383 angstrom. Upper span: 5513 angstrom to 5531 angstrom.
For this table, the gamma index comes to 8.99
